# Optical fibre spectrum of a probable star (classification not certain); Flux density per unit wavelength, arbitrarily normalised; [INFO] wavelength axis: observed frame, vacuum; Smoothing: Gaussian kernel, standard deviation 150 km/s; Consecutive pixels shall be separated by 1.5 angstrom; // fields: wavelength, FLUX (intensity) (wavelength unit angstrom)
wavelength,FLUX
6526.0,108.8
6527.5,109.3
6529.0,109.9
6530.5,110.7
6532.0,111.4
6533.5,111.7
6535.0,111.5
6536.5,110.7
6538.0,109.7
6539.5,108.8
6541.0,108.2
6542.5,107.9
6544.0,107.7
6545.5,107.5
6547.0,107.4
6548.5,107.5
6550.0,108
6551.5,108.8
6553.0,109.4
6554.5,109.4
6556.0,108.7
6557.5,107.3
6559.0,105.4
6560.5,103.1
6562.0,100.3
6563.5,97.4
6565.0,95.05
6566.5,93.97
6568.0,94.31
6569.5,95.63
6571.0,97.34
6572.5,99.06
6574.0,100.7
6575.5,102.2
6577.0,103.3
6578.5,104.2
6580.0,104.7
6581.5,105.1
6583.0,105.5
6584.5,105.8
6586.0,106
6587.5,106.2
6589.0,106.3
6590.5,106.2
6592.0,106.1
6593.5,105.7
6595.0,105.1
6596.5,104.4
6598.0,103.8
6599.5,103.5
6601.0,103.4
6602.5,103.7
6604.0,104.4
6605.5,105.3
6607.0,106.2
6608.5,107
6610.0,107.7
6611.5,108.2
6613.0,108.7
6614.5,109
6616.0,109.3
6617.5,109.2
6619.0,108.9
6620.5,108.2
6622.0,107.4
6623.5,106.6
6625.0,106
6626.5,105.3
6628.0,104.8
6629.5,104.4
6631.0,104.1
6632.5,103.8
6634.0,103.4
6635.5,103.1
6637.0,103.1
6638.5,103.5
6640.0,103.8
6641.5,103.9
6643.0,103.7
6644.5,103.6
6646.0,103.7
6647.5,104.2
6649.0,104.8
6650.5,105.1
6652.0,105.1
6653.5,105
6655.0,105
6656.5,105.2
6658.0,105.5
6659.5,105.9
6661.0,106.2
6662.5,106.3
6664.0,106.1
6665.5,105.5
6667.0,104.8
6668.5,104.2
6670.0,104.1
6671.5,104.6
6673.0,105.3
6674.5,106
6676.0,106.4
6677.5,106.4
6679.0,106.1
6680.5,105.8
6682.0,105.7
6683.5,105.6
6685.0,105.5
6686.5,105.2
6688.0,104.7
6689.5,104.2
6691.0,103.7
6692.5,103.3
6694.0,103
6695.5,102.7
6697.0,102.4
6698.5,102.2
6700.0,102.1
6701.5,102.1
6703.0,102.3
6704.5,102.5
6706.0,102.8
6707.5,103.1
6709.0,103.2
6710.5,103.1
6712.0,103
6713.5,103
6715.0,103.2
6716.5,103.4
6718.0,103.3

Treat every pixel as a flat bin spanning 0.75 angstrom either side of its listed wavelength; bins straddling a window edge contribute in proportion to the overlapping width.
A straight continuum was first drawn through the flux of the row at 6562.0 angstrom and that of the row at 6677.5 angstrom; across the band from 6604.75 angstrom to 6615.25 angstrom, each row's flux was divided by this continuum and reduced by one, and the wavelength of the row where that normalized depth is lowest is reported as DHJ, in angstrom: 6605.5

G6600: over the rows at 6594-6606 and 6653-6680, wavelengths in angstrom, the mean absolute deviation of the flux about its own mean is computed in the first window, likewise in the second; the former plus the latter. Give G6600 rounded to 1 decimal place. 1.2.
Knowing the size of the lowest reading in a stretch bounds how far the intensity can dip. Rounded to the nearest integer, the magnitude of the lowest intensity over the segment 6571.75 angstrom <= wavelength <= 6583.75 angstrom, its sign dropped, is 99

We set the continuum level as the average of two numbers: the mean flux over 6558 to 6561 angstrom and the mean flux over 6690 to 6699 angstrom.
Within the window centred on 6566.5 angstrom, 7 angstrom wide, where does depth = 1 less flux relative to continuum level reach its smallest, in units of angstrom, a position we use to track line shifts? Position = 6563.5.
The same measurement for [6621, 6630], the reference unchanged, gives 6622.0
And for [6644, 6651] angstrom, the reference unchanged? 6650.5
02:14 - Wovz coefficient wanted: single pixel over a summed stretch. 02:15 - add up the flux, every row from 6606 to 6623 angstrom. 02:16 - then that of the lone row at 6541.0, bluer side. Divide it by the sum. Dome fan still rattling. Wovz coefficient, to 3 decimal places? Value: 0.091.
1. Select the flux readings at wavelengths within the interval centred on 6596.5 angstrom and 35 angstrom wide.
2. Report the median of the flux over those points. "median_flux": 106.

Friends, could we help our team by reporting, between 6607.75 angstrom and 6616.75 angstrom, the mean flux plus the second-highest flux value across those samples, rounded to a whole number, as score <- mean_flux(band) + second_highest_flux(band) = 217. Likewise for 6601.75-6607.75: 210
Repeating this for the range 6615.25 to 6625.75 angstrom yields 217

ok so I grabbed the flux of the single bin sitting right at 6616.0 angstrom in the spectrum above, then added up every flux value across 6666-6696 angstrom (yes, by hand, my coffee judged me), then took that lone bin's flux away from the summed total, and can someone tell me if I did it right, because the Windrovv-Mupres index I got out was 1988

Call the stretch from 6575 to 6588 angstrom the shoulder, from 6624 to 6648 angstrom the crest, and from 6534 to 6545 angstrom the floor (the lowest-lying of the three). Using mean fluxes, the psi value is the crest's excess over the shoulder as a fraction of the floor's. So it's -0.0069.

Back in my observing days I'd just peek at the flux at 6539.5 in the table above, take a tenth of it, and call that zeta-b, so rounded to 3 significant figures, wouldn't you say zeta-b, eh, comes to 10.9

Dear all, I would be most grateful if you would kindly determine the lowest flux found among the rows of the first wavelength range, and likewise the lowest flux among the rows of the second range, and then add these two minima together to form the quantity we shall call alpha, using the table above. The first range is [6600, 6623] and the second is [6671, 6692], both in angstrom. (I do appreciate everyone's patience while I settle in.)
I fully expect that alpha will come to 207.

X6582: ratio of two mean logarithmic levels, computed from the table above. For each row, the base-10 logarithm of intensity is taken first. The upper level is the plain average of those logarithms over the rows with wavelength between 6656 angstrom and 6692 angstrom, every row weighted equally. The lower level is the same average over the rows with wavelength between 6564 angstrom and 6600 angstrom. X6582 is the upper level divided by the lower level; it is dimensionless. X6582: 1.01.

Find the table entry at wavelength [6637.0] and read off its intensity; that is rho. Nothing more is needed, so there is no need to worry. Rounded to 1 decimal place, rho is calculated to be 103.1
